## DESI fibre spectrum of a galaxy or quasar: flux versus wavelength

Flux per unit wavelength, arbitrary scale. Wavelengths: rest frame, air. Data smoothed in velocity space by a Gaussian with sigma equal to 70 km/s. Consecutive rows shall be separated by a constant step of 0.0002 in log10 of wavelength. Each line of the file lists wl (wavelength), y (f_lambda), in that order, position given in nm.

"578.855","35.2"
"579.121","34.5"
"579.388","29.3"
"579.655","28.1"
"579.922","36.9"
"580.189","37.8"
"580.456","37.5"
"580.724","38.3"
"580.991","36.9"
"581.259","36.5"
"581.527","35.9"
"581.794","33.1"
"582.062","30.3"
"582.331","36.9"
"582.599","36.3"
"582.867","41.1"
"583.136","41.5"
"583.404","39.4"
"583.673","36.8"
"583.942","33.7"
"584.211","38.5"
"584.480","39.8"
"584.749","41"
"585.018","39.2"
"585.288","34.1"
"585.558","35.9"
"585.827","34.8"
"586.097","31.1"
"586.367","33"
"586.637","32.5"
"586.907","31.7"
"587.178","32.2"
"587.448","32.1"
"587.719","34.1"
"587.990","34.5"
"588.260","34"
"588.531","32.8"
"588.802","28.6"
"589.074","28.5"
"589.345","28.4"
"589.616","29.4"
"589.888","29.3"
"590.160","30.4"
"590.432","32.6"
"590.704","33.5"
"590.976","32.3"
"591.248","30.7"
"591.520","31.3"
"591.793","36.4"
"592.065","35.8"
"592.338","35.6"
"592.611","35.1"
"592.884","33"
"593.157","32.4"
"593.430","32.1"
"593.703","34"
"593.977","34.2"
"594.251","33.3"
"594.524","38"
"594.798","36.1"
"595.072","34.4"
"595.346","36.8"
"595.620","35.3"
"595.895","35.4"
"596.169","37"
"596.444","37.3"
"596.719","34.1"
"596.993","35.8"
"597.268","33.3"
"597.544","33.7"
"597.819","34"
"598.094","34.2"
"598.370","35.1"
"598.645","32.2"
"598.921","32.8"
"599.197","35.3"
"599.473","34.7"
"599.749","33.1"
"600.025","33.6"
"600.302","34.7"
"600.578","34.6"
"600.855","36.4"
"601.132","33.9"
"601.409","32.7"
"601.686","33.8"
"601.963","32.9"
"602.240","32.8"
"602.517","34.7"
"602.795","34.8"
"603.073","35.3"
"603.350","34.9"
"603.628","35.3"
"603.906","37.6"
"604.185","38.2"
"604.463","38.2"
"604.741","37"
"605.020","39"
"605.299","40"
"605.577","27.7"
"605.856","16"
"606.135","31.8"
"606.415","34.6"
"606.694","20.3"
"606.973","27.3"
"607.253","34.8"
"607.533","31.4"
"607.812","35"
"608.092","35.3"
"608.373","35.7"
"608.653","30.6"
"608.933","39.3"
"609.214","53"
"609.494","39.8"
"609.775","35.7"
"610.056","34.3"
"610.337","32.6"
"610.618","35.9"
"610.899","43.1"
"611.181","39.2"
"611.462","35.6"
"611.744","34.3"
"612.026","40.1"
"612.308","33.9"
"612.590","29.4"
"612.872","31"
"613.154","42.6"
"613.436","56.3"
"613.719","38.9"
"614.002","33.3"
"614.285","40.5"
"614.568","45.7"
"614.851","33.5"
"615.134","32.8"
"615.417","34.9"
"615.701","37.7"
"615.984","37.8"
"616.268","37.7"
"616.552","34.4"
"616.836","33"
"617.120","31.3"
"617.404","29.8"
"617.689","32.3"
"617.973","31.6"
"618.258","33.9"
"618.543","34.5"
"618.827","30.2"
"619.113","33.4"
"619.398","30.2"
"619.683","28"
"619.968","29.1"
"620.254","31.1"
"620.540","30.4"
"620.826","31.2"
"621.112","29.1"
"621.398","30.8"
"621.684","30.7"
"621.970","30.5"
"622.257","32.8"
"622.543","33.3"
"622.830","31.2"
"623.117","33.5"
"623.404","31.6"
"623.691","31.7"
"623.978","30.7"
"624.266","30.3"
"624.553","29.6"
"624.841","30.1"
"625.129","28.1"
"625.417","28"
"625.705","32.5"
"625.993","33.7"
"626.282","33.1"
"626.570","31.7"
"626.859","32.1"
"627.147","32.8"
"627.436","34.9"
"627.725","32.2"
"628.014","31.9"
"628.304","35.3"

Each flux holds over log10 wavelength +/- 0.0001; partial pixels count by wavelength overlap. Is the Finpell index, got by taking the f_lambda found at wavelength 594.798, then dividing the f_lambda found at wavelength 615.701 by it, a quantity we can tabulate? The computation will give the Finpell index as 1.04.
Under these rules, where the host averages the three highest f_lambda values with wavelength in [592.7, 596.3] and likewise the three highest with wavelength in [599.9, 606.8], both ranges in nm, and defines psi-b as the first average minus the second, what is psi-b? -1.8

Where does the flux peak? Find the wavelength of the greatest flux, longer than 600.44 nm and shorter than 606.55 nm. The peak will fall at 605.299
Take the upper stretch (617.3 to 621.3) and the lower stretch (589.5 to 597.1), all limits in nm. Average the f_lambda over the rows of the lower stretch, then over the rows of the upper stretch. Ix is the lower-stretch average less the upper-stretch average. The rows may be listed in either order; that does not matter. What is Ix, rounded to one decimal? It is 2.9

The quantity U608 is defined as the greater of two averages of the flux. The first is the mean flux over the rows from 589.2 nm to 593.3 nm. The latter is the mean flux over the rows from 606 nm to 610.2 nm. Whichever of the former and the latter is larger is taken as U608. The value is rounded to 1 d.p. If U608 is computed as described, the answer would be 34.6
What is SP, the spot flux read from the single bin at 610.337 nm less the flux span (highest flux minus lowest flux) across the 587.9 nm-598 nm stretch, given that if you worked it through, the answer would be 23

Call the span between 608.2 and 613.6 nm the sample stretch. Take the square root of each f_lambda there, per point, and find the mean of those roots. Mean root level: 6.14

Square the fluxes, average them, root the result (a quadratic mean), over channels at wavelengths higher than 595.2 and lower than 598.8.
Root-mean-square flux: 35.0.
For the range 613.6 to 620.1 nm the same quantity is 34.3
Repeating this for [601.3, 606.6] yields 34.4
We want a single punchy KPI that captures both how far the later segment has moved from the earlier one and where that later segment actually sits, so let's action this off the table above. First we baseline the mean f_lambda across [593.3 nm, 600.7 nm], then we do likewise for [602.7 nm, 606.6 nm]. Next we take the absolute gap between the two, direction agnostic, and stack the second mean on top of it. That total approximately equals 34.6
